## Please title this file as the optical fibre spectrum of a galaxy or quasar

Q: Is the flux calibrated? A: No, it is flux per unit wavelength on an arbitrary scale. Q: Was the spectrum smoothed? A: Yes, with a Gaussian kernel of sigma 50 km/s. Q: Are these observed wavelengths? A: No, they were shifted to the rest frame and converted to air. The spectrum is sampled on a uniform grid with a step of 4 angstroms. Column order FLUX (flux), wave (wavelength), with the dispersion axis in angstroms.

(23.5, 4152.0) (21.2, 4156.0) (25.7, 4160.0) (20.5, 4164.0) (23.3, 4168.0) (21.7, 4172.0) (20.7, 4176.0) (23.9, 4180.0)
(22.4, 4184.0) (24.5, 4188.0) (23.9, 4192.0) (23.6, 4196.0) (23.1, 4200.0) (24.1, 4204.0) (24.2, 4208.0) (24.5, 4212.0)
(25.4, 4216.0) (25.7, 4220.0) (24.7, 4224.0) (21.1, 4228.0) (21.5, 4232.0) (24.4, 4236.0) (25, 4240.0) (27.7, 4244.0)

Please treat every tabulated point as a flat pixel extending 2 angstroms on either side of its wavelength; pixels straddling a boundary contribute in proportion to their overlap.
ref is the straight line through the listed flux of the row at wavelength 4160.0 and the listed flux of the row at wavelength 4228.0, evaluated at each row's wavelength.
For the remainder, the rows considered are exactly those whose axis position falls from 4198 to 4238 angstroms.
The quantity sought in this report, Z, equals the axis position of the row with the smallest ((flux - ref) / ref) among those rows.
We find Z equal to 4228.0 angstroms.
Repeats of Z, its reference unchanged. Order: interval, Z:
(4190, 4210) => 4200.0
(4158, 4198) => 4164.0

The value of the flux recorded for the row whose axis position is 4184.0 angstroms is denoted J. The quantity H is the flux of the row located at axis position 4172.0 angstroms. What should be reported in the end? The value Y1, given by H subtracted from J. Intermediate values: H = 21.7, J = 22.4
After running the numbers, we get 0.7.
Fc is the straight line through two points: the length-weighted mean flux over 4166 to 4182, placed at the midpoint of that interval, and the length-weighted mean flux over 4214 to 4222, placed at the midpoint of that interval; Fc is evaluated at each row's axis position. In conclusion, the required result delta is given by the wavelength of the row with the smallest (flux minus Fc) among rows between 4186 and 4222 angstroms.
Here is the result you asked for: 4200.0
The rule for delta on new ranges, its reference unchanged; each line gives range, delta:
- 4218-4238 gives 4228.0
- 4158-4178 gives 4176.0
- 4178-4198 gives 4184.0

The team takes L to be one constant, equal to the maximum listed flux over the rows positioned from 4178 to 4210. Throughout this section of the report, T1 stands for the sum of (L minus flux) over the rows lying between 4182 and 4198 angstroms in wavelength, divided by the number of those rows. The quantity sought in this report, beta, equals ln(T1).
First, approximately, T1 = 0.9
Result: -0.11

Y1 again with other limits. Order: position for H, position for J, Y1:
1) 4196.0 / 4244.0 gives 4.1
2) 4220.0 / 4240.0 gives -0.7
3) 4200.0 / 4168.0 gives 0.2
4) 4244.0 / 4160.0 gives -2.0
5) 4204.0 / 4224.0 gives 0.6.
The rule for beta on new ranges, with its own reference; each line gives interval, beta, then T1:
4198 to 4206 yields -0.11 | 0.9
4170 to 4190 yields 0.62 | 1.9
